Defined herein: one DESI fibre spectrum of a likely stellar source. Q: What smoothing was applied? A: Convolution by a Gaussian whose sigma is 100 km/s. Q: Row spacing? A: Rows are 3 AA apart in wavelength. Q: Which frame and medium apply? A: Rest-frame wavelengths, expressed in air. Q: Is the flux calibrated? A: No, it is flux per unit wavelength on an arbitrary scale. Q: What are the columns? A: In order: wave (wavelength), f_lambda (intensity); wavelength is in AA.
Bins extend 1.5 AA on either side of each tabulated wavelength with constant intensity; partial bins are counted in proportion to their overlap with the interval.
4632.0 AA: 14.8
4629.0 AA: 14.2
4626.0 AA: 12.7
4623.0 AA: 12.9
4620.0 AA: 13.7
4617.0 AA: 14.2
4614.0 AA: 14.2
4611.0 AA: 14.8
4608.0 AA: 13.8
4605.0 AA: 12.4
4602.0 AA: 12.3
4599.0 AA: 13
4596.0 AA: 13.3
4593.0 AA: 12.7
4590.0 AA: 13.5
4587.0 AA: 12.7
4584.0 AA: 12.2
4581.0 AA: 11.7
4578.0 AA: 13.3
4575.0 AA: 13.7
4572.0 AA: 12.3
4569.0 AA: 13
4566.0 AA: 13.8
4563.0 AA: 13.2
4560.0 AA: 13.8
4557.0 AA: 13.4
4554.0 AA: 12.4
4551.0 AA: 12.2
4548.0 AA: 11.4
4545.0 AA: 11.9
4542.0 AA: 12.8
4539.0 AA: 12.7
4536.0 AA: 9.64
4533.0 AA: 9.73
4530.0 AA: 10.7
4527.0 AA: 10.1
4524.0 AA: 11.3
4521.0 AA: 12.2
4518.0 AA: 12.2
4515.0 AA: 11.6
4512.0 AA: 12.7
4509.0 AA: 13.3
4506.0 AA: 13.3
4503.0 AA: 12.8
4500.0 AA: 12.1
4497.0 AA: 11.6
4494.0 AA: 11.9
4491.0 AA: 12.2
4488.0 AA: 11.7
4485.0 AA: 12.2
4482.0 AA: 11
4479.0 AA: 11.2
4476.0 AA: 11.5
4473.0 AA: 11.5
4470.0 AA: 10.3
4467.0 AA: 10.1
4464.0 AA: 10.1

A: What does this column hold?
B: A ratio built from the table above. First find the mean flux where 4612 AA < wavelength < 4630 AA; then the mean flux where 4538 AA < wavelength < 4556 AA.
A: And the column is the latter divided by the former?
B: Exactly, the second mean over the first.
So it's 0.90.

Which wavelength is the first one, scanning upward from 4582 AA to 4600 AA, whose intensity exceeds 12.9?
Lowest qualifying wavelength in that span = 4590.0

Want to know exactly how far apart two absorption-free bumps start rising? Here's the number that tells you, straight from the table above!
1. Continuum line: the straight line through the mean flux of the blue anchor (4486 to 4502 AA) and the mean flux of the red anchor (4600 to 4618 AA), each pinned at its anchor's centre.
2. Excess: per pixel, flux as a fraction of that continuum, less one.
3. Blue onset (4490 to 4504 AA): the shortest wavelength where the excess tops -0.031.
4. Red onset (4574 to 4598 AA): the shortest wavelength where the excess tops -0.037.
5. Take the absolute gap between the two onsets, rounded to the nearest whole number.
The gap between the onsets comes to 84 AA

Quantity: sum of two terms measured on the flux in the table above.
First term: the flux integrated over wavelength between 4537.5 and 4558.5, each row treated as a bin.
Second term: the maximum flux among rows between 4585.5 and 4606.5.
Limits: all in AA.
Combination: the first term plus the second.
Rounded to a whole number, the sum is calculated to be 274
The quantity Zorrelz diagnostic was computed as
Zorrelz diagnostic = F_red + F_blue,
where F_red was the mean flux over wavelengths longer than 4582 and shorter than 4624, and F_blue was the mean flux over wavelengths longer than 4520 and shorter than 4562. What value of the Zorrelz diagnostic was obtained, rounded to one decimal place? 25.0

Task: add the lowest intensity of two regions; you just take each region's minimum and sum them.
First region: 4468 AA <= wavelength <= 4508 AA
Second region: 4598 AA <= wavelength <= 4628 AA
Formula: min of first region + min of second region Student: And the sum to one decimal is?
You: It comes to 22.6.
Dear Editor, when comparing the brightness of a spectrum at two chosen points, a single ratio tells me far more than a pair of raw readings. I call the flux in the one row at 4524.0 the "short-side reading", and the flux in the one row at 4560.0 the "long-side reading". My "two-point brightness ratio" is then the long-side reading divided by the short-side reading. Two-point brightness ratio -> 1.2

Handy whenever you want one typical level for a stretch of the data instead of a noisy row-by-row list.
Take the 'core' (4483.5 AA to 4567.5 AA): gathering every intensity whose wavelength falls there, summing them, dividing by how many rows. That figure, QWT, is 12.1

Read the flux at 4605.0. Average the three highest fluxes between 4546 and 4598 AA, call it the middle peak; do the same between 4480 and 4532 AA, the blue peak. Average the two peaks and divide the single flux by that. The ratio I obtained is 0.92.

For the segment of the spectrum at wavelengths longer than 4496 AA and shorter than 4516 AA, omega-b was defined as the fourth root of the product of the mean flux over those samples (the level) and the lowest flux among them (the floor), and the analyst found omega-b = 3.47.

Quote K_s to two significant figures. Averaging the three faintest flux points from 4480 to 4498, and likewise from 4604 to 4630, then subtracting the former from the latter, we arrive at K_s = 1.2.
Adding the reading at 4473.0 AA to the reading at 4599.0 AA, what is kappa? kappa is 24.5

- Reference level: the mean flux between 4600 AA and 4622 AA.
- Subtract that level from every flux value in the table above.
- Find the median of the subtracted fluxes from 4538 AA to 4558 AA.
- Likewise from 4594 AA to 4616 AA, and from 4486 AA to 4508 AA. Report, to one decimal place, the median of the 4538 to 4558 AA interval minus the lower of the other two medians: 0.3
